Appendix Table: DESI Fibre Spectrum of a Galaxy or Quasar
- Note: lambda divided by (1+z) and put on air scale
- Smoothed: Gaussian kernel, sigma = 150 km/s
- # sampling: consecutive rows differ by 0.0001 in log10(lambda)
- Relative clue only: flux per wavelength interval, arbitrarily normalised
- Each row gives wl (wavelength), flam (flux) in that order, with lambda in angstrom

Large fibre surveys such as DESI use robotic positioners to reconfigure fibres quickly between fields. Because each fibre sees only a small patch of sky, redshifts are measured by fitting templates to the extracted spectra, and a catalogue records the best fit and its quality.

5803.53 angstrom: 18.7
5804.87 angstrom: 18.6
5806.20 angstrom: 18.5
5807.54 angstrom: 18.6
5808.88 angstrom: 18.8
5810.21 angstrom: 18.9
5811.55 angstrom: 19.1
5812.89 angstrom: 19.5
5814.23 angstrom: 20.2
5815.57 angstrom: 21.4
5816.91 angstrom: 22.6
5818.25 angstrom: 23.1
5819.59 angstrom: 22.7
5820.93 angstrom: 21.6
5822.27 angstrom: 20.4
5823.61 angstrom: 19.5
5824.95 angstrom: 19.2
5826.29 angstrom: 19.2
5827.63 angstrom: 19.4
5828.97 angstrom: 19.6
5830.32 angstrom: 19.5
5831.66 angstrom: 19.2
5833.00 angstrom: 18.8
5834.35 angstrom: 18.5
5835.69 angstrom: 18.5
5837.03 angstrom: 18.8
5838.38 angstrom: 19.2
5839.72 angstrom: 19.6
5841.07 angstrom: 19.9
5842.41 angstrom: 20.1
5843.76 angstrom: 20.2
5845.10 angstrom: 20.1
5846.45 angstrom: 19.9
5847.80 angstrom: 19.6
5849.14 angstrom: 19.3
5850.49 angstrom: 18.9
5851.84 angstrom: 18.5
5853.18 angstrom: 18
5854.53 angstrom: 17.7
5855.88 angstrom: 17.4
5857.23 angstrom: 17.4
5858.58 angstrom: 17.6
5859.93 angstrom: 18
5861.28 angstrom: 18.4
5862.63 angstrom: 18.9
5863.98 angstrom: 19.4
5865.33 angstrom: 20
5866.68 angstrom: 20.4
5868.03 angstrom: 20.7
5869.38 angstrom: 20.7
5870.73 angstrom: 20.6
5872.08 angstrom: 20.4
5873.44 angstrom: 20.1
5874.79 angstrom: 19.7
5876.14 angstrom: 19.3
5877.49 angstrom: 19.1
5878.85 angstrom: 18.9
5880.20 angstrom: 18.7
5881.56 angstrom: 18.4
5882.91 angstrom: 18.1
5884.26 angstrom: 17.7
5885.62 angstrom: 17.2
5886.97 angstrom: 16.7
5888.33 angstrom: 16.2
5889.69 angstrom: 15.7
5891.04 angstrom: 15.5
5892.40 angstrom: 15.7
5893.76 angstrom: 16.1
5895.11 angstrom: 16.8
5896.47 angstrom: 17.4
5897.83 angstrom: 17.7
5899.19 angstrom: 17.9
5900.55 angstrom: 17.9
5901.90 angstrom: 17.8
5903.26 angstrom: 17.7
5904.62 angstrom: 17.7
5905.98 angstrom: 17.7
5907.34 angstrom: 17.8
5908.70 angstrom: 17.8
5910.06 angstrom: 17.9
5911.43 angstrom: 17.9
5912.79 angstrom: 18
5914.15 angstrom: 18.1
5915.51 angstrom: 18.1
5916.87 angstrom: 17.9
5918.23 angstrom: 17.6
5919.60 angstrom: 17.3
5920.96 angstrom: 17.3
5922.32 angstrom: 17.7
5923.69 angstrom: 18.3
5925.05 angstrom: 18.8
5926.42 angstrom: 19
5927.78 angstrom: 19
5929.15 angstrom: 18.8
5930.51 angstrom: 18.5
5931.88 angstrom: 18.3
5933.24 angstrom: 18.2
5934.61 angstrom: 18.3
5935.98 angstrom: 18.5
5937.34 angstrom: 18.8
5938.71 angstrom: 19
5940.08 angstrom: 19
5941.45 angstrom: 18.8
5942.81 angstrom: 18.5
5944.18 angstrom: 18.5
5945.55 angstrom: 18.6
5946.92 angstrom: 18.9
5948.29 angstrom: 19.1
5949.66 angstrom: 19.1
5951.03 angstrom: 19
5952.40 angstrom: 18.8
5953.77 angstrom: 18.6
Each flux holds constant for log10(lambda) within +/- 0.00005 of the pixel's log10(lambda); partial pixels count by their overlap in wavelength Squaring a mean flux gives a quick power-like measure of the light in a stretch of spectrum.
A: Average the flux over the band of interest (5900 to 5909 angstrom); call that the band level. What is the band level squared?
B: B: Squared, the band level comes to 316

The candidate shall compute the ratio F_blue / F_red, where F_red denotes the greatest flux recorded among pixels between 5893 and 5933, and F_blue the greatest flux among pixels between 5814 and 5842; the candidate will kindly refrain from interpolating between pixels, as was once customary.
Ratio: 1.22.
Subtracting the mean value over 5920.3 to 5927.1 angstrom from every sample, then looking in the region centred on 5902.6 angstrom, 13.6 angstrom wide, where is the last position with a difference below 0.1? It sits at 5908.70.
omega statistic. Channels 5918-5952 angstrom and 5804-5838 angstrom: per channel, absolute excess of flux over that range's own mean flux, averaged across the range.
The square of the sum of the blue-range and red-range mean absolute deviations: 2.27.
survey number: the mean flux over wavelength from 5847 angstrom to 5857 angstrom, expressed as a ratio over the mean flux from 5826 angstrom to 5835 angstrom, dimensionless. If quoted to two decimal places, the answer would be 0.96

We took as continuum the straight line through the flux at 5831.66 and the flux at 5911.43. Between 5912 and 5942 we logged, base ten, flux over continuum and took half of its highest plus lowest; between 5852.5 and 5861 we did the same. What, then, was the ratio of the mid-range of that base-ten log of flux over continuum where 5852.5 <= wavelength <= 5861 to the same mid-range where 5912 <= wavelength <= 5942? -2.0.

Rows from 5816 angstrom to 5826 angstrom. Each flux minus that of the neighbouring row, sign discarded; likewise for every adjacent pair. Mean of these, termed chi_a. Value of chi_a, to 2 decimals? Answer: 0.73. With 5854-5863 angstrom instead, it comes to 0.30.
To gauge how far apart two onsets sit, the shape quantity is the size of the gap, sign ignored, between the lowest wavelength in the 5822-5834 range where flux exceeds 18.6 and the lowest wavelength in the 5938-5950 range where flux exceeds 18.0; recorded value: 116.4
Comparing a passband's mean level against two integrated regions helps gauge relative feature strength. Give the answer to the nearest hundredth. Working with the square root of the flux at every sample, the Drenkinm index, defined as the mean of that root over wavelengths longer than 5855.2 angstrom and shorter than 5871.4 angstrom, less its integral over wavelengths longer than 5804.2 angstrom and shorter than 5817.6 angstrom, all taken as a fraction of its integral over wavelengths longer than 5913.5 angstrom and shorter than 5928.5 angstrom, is -0.86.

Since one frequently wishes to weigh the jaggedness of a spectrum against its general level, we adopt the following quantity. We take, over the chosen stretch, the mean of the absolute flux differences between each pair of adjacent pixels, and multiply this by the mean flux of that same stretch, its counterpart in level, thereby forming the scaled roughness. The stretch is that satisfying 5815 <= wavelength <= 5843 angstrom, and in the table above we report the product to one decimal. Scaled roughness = 8.7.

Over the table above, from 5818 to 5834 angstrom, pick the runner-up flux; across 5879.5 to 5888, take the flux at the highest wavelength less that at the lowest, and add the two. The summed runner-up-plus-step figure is 20.7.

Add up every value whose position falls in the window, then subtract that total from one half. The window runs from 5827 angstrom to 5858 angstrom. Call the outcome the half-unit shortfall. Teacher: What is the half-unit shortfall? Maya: -438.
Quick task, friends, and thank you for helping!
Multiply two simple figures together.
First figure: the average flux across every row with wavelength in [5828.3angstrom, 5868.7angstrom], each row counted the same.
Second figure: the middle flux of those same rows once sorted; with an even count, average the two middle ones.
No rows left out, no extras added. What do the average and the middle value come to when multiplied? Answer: 366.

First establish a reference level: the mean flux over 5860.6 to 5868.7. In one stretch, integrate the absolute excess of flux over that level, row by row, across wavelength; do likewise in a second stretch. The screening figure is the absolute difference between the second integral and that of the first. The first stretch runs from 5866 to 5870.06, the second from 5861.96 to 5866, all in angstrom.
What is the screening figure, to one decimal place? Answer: 2.1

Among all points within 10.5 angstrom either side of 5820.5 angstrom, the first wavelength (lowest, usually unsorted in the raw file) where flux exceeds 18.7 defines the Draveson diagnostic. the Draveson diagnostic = 5810.21 angstrom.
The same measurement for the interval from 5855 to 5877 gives 5862.63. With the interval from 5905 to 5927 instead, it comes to 5925.05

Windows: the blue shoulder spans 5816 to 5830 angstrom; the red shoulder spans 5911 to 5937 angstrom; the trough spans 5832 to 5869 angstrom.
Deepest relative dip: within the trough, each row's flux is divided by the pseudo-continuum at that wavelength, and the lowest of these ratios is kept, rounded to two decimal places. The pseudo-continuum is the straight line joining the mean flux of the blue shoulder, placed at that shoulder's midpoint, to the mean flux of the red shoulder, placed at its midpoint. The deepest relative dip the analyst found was 0.87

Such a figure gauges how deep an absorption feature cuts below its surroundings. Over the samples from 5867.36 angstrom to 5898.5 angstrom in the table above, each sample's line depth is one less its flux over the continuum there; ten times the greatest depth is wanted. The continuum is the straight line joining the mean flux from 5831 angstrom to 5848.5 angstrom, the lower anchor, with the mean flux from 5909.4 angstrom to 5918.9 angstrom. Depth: 1.6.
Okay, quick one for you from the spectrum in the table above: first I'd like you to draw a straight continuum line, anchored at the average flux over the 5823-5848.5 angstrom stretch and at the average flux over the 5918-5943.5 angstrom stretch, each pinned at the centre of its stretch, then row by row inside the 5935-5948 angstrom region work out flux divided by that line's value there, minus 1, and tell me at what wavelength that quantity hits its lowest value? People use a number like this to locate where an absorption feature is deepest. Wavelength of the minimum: 5935.98 angstrom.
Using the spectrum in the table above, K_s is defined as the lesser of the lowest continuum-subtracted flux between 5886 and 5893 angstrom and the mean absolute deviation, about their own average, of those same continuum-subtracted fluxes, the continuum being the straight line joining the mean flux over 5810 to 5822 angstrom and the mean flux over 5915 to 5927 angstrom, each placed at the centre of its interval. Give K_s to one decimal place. -3.4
